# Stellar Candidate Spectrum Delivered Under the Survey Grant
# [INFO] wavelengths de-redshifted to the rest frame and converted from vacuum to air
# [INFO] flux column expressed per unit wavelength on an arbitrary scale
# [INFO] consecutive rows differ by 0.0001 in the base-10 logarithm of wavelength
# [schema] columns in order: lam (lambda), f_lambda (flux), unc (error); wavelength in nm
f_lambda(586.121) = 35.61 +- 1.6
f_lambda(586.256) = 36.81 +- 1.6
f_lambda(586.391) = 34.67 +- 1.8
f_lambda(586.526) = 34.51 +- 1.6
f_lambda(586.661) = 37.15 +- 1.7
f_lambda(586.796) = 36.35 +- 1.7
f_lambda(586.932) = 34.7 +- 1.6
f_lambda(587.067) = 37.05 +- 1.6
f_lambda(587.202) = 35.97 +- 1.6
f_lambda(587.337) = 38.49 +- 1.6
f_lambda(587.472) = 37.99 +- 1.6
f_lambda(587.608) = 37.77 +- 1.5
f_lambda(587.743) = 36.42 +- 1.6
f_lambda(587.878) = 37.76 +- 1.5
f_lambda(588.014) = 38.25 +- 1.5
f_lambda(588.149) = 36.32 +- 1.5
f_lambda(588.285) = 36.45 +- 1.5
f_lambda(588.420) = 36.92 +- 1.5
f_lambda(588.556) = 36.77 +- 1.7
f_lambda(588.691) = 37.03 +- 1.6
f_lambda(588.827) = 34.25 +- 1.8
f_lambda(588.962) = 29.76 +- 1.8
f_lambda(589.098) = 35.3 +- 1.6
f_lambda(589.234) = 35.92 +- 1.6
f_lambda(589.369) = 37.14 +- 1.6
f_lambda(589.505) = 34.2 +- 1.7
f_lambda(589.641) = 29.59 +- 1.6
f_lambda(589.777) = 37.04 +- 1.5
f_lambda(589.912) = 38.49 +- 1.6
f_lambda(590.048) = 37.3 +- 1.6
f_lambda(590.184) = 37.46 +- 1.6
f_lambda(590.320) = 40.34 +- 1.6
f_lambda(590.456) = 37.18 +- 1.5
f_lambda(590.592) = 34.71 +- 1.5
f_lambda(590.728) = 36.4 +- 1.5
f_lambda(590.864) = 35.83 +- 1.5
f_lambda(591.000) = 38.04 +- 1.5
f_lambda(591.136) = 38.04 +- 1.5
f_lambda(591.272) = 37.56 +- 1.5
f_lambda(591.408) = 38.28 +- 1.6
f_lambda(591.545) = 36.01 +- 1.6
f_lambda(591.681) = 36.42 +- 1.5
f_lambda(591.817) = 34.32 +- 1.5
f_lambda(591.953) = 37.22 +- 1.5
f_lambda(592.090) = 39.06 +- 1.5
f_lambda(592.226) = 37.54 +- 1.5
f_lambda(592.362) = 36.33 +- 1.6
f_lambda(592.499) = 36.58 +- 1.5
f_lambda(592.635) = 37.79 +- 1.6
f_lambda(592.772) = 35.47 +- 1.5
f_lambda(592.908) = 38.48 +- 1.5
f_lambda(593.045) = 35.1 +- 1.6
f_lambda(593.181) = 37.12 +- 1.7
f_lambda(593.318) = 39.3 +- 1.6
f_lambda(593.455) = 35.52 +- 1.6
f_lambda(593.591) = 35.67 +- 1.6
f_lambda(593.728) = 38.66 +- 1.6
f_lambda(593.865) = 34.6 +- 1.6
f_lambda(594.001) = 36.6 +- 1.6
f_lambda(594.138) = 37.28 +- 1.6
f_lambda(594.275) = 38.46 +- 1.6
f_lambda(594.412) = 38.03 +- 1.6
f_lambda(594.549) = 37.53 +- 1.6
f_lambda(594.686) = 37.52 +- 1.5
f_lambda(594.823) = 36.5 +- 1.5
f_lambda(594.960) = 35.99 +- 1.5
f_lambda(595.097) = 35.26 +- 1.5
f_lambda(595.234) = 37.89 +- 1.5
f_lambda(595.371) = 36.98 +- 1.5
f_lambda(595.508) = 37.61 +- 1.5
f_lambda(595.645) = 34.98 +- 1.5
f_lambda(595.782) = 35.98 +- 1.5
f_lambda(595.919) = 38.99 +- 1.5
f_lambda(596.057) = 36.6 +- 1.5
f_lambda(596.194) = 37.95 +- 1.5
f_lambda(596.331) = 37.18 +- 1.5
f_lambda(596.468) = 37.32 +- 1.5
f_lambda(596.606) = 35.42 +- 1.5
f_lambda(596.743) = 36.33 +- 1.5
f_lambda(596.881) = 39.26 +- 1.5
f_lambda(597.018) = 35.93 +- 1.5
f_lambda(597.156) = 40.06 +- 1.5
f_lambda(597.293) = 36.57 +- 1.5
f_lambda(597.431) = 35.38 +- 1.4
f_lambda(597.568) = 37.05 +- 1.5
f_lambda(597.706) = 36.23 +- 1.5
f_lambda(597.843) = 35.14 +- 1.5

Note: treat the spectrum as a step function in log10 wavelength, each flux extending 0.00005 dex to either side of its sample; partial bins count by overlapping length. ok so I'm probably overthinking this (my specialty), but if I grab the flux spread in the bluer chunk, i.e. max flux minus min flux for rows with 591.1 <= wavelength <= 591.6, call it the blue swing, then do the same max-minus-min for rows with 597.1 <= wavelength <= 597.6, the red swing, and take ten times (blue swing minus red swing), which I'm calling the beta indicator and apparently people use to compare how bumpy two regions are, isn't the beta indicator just -24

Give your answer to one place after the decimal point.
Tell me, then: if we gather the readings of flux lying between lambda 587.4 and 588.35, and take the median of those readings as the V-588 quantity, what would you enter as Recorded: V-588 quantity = 37.8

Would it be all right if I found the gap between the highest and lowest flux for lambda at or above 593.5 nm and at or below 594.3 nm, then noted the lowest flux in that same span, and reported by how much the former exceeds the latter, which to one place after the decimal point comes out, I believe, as -30.5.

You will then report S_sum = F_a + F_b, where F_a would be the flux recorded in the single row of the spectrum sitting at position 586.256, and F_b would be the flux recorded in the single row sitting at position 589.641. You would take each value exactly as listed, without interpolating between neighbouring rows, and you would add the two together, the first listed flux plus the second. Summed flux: 66.4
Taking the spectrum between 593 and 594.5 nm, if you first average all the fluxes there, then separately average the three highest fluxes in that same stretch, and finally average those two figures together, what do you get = 37.9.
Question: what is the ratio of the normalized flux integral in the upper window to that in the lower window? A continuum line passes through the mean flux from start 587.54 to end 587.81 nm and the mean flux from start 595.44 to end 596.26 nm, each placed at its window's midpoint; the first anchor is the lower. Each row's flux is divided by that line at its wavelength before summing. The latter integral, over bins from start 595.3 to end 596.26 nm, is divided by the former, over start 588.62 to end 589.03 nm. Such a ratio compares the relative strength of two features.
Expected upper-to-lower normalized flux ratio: 2.6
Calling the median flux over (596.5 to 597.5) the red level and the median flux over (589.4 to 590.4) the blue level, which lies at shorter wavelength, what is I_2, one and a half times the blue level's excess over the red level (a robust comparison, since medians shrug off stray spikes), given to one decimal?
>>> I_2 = 1.5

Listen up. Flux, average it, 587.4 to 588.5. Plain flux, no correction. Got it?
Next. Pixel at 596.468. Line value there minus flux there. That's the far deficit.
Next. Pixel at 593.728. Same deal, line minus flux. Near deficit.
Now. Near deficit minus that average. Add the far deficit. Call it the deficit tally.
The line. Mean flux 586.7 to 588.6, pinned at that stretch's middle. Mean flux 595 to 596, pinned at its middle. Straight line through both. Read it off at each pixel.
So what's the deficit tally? -39.6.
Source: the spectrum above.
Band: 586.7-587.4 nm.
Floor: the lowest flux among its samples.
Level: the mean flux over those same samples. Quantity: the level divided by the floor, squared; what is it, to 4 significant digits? 1.107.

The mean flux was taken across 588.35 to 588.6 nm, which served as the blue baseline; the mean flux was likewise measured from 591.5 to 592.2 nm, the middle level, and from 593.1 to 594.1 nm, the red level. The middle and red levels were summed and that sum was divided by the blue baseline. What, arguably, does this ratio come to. 1.99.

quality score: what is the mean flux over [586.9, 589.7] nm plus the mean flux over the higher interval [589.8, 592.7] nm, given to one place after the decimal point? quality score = 73.1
